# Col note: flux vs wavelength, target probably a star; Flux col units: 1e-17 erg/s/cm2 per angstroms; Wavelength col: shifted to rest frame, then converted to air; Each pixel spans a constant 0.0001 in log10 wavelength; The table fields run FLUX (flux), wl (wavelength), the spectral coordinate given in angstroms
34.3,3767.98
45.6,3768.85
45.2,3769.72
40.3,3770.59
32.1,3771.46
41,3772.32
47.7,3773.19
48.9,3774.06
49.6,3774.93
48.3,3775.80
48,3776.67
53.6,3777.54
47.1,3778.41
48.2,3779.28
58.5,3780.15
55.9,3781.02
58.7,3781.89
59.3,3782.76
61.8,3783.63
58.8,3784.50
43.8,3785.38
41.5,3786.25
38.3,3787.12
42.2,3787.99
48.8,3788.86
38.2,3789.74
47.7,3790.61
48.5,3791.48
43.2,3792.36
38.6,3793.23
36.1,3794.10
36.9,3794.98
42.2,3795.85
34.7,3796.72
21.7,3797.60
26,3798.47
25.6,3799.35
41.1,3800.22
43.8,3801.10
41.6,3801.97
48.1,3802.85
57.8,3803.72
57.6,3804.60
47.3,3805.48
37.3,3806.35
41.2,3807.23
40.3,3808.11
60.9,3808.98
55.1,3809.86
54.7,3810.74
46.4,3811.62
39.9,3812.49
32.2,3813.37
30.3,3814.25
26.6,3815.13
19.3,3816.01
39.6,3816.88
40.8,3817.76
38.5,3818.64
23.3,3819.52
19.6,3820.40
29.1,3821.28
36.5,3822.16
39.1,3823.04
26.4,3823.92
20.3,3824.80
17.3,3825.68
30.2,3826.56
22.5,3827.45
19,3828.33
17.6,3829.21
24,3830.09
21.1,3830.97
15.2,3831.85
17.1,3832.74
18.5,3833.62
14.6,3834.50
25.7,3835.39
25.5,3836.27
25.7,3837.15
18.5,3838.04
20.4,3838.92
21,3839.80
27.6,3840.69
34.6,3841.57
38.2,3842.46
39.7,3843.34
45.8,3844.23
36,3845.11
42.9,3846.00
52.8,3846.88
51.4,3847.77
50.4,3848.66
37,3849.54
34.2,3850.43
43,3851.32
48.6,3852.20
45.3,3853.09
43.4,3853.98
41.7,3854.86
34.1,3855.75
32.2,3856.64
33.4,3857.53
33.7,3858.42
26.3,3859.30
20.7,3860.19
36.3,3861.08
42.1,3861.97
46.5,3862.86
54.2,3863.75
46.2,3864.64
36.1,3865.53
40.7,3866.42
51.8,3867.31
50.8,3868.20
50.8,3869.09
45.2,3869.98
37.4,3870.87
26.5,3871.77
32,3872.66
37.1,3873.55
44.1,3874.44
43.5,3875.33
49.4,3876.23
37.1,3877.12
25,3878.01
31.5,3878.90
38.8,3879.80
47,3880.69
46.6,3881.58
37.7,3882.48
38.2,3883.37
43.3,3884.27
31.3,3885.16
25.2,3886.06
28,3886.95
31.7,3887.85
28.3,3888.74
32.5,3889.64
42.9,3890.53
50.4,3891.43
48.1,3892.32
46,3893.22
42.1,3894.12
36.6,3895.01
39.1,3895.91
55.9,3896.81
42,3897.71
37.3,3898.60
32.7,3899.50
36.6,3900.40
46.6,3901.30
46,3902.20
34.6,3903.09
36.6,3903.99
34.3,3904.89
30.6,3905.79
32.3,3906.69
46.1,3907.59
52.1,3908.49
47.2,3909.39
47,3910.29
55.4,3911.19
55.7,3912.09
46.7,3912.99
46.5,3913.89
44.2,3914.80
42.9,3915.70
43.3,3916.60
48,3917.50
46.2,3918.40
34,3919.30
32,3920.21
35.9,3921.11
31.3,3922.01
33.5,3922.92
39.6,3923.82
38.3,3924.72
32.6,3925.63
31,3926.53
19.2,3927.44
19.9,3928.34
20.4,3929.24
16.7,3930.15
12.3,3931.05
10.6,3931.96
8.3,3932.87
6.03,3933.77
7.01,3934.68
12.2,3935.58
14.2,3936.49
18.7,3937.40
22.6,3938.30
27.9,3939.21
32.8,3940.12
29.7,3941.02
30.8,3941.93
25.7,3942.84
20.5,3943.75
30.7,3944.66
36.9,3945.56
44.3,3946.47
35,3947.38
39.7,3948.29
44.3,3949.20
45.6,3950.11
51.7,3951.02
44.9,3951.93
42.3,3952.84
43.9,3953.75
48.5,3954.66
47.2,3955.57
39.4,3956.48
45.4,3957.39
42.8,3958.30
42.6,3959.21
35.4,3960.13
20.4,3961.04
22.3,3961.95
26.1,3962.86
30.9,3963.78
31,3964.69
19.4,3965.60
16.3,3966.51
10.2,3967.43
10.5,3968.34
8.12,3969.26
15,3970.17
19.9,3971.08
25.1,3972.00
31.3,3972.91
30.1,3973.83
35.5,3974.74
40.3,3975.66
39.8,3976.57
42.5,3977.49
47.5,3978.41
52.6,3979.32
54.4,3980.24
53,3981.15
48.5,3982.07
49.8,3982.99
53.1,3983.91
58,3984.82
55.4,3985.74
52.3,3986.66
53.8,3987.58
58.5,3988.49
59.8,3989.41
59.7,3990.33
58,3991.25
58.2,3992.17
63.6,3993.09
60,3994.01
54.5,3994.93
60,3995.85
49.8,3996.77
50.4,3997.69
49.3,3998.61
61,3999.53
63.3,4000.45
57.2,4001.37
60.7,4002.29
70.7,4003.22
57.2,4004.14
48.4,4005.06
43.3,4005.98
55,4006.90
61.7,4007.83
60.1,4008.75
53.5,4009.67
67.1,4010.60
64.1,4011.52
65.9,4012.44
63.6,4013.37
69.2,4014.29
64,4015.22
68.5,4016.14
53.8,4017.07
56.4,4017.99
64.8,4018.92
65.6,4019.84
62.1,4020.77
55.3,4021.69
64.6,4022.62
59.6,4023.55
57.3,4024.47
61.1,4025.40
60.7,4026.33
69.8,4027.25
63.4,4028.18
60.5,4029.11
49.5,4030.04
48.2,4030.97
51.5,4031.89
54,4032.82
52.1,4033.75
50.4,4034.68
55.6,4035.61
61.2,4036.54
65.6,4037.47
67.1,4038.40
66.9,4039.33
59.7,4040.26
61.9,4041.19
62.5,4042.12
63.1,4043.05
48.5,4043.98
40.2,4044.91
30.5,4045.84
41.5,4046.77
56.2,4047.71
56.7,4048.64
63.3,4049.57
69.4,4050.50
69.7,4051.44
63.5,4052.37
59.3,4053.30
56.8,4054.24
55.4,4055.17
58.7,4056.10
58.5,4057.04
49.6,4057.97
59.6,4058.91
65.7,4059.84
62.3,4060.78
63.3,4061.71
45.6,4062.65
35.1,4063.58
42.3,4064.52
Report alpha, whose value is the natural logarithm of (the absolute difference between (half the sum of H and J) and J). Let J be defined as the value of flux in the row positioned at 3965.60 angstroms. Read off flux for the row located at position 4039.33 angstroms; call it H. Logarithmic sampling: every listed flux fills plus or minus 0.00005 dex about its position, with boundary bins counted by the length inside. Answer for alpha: 3.2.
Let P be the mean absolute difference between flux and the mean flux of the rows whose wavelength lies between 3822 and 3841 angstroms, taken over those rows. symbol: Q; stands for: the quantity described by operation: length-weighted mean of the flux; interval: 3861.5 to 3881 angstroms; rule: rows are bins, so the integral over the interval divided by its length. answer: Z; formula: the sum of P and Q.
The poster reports 46.4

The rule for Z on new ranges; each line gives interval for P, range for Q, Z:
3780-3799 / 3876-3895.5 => 46.7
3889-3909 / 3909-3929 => 45.5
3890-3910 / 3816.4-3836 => 31.2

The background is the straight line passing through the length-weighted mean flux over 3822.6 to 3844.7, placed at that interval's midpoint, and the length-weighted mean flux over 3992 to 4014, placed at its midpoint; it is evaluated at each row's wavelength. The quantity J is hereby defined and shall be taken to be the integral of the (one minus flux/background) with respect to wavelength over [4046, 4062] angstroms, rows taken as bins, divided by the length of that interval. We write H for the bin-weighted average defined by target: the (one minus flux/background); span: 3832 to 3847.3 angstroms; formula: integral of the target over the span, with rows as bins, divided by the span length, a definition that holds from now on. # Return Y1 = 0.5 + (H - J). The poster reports 0.2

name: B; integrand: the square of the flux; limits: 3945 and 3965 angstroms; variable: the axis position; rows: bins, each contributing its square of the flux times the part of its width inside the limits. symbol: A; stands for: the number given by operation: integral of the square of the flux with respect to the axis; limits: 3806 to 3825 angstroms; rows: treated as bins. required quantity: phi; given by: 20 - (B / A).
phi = 18.8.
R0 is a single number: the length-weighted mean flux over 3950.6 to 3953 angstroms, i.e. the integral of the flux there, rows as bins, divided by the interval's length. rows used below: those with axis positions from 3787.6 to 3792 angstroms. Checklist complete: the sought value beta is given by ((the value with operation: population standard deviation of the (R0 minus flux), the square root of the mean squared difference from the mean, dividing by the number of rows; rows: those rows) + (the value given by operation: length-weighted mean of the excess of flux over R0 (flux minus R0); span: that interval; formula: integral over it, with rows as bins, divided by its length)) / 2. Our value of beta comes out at 1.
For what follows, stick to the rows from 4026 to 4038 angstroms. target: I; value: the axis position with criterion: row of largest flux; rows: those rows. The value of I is 4027.25 angstroms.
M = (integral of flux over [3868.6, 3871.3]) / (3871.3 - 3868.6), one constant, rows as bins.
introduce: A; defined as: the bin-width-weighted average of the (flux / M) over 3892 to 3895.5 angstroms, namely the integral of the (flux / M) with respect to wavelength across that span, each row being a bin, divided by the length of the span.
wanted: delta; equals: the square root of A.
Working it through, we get 0.98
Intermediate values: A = 0.96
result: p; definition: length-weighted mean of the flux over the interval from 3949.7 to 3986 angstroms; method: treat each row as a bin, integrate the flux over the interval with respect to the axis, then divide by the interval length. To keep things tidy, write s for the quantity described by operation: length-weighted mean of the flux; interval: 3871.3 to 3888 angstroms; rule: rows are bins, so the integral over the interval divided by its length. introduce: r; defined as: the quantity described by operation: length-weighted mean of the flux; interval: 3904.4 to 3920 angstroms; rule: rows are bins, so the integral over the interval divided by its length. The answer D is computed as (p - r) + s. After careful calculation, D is 29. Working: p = 37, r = 44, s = 37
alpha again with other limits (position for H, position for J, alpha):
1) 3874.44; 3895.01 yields 1.3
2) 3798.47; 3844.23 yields 2.3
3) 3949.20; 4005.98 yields -0.7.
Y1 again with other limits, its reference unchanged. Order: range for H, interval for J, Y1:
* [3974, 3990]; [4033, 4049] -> 0.4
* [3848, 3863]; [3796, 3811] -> 1.4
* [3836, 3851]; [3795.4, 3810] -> 1.4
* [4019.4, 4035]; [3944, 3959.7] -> 0.5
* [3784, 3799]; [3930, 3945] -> -1.5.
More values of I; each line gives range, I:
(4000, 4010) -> 4003.22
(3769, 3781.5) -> 3780.15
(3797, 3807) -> 3803.72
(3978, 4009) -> 4003.22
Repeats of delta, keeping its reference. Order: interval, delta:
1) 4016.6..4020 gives 1.16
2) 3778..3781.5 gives 1.08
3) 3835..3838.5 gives 0.73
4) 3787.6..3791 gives 0.99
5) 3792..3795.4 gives 0.93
